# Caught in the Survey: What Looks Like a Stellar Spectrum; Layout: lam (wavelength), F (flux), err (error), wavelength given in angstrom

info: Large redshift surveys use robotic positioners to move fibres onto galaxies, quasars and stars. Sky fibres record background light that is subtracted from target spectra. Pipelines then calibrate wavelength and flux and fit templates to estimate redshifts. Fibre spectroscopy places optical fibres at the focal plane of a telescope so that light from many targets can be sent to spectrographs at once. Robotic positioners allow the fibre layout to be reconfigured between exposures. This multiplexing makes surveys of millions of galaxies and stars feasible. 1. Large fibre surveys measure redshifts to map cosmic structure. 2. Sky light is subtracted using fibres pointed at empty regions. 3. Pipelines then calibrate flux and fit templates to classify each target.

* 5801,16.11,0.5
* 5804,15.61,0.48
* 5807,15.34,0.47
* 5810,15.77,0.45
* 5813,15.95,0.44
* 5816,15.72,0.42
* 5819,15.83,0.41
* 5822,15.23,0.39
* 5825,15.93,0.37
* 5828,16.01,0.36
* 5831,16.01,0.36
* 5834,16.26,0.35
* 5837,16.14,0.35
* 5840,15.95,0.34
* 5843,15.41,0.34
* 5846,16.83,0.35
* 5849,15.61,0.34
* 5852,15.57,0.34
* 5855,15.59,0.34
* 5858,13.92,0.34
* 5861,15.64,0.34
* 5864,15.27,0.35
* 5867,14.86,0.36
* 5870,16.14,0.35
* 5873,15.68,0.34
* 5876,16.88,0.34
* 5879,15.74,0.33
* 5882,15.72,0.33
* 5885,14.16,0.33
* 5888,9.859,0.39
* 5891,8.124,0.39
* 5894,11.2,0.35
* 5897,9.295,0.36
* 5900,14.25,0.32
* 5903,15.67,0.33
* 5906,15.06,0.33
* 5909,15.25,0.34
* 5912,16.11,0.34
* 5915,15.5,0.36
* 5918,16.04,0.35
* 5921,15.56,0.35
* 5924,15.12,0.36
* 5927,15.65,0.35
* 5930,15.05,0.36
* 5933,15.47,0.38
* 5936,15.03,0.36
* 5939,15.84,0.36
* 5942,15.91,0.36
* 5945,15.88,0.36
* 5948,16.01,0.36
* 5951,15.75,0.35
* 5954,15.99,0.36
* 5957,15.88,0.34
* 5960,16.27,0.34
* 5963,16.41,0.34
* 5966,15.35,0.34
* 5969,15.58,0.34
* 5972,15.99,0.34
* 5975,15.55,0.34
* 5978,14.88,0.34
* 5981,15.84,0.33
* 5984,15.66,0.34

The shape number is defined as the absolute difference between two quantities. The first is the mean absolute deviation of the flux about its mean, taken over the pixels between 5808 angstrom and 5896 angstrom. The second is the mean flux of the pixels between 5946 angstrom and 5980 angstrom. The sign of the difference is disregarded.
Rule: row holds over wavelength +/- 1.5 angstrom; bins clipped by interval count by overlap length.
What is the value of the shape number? 14.5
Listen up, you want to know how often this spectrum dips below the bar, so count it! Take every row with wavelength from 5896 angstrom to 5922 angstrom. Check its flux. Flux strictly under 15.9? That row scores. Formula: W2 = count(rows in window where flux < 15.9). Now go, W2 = 7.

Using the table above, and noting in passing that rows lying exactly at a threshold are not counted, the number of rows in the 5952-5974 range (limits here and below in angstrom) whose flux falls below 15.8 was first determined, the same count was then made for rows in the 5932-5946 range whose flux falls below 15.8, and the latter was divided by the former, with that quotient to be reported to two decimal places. 1.00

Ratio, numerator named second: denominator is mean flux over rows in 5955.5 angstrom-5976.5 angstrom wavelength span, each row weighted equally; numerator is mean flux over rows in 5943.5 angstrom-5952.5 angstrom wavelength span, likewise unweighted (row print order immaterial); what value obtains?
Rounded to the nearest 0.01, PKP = 1.00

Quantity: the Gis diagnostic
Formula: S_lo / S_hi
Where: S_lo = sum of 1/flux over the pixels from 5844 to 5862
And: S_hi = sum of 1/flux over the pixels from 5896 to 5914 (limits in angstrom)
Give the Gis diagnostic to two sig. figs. 0.89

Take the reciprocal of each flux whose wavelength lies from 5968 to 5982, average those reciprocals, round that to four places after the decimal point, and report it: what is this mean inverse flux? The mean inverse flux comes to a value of 0.0643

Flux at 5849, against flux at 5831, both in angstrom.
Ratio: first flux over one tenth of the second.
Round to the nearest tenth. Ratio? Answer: 9.8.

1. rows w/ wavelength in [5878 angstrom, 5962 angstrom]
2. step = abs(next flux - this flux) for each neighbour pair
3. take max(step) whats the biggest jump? 5.0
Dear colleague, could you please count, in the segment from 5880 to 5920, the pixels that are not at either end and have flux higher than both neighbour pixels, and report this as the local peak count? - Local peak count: 3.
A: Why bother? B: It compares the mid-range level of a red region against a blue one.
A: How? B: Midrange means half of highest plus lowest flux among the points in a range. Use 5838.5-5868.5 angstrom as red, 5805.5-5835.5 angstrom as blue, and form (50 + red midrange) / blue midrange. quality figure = 4.152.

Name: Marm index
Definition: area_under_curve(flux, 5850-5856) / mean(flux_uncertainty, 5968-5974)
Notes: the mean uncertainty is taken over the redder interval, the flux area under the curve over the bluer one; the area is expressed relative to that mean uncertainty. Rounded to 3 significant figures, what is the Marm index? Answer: 275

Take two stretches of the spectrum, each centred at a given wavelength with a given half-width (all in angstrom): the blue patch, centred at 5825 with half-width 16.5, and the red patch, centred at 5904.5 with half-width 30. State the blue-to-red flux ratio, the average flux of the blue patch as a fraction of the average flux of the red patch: 1.11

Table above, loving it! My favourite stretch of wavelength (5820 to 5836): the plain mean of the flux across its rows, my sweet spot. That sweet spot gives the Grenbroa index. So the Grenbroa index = 15.9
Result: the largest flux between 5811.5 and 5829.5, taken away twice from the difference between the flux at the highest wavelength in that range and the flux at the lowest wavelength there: -32.0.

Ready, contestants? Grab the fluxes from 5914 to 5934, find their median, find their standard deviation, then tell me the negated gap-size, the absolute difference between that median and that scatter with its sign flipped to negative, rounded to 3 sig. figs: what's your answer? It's -15.2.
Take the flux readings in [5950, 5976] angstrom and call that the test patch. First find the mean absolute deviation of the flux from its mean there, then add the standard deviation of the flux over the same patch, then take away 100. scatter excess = -99.4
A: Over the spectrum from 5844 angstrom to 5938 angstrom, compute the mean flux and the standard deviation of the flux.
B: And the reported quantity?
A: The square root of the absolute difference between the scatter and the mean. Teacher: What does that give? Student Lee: 3.55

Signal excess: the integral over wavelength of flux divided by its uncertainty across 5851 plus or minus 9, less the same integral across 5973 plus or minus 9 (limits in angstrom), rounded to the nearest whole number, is -11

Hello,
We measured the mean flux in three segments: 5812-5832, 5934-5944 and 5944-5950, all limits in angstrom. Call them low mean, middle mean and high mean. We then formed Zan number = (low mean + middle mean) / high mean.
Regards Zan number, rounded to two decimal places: 1.97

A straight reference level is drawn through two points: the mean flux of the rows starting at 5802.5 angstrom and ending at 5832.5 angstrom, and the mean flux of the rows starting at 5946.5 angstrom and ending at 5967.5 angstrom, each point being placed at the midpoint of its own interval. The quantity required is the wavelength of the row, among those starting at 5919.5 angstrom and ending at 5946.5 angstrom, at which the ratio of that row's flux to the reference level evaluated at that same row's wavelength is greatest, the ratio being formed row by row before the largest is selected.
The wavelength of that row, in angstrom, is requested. 5942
